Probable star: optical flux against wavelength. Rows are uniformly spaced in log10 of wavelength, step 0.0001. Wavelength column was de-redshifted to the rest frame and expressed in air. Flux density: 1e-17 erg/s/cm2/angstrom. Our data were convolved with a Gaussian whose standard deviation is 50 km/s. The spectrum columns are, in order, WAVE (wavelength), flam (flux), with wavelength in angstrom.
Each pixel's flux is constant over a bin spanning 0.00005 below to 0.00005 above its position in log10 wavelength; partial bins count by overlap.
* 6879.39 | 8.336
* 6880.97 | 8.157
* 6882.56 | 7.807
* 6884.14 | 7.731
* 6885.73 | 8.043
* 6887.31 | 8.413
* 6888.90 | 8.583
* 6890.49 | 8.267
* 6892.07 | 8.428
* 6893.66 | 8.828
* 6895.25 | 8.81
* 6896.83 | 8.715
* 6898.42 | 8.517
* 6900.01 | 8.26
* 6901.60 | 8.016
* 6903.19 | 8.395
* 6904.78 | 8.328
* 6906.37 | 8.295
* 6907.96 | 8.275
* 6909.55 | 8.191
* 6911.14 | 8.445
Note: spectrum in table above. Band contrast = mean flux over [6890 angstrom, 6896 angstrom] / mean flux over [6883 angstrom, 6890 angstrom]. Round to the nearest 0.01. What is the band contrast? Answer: 1.05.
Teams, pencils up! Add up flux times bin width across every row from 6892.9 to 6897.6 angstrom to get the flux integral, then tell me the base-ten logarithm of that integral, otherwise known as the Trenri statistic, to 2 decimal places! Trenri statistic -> 1.62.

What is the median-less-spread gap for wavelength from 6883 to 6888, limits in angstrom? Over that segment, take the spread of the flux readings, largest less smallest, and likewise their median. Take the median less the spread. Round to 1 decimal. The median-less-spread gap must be 7.4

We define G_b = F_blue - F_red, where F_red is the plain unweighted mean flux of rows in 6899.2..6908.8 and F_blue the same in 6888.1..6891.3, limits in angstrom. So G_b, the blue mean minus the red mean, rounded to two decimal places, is 0.16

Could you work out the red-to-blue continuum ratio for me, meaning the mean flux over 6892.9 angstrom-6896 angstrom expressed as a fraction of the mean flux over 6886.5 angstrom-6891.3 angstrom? 1.05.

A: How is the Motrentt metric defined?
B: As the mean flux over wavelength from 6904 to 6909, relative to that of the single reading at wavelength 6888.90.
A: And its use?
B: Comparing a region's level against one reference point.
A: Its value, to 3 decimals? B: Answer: 0.967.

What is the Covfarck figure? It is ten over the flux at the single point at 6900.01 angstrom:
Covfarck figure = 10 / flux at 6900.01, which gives 1.21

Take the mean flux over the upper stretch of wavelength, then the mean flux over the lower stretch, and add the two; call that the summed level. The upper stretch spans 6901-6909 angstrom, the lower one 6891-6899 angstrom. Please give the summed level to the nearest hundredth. 16.92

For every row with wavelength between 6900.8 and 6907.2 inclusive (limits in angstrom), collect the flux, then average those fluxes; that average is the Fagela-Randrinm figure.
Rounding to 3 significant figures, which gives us 8.26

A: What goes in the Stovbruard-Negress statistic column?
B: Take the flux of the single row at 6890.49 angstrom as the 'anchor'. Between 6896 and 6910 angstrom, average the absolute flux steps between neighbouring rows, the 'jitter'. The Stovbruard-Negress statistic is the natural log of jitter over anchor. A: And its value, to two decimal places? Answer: -3.94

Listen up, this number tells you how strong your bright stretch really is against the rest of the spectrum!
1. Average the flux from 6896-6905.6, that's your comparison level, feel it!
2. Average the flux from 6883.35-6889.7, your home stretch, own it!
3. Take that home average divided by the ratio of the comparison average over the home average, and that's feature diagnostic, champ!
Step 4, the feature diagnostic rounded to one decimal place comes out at 8.0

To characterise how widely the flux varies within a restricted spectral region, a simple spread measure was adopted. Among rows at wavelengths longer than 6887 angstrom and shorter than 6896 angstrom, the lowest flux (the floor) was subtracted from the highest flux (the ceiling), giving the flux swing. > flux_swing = 0.6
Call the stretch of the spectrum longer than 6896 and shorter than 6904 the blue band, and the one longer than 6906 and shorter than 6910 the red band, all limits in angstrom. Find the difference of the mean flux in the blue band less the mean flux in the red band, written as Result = 0.13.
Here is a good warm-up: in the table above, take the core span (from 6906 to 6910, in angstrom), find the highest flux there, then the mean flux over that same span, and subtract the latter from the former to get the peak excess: 0.04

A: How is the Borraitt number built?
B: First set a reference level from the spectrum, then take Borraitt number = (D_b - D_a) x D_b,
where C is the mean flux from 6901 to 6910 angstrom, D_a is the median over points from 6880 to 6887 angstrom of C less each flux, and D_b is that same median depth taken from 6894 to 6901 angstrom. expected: 0.25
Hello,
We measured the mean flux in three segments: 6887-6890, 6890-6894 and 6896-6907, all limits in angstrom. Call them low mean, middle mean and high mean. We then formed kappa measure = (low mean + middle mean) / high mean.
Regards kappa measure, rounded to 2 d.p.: 2.03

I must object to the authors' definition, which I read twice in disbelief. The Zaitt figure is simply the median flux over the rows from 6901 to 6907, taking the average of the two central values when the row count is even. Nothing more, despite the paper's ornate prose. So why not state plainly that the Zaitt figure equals 8.31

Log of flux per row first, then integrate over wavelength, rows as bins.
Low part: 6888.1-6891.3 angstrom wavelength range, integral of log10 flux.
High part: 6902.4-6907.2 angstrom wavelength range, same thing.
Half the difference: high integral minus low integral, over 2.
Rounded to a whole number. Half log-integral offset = 1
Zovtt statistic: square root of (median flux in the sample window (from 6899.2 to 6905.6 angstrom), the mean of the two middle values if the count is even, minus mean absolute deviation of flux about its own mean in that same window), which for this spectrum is 2.86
